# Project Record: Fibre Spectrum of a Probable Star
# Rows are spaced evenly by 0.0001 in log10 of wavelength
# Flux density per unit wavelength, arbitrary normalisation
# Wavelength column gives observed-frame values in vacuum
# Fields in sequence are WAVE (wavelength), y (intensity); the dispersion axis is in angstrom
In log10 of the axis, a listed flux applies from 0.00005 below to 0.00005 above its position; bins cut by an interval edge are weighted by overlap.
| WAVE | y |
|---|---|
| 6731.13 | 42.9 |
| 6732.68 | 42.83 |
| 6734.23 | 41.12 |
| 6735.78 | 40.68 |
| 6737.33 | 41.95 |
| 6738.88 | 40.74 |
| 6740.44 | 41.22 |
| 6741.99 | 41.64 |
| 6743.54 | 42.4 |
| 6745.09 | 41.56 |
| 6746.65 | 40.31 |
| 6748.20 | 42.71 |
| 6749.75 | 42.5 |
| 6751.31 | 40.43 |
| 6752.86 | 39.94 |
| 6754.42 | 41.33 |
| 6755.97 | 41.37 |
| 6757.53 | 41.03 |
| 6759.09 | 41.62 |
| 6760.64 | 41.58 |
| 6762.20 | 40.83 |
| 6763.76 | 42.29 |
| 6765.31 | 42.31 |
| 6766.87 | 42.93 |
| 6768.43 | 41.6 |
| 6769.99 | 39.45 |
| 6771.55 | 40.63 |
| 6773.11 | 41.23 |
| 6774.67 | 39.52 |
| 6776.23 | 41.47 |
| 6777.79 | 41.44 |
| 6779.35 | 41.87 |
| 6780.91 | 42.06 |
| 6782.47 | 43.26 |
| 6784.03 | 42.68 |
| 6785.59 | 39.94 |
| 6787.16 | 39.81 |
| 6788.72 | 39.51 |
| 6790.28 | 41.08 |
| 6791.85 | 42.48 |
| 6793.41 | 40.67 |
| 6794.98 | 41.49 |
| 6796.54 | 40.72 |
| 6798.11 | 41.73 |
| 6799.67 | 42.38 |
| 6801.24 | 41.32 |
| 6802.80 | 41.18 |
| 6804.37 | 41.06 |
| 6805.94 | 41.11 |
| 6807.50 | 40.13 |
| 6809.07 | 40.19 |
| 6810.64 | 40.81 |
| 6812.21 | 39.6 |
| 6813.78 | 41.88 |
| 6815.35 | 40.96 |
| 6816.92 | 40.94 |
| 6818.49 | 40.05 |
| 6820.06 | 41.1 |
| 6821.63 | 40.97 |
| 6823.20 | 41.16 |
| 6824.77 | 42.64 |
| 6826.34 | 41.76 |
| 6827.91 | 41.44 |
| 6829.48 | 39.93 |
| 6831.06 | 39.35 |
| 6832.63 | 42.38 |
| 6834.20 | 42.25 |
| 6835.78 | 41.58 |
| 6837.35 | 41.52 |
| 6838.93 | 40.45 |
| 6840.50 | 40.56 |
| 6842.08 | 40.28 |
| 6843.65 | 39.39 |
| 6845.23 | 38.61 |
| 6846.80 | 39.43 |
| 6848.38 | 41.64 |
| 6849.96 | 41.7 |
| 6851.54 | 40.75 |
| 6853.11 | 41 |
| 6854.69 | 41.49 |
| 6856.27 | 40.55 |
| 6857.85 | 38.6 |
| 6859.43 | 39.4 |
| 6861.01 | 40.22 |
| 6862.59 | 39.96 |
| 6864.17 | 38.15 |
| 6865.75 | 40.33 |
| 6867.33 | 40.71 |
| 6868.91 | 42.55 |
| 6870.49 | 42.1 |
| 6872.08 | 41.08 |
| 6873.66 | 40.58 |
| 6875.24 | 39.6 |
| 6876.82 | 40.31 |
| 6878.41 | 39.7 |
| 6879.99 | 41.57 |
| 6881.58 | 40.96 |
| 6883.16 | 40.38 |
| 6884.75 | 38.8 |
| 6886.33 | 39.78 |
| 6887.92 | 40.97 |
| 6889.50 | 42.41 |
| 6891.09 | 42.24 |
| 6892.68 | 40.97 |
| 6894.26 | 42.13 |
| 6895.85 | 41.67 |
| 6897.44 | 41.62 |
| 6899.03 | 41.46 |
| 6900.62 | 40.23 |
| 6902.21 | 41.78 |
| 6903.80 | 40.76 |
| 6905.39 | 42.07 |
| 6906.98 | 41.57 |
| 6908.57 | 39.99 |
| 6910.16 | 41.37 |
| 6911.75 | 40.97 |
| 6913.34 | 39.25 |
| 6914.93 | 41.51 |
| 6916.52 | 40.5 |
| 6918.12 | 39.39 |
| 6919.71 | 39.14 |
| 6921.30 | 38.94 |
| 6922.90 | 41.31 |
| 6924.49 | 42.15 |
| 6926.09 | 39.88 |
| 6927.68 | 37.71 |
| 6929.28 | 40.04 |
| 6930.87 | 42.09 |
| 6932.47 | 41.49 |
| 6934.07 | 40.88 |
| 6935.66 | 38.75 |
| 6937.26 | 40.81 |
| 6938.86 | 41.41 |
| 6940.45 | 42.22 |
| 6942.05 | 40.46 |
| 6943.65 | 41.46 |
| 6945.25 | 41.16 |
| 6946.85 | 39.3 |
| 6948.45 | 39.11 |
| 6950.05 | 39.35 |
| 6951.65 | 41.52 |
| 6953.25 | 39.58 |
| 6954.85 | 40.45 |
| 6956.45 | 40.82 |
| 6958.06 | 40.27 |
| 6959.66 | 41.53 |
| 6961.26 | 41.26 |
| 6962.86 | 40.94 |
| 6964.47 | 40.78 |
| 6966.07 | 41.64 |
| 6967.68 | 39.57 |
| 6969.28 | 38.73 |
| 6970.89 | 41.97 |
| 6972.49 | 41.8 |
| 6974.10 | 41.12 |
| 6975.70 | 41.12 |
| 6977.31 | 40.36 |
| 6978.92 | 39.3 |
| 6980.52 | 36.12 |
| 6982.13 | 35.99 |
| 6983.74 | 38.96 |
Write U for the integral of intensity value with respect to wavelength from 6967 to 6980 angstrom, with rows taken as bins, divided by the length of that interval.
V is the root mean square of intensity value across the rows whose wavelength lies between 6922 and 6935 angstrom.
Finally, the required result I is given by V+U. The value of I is 81.1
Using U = 40.4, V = 40.72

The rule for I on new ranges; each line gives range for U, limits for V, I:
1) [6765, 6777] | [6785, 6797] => 81.8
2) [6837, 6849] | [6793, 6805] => 81.5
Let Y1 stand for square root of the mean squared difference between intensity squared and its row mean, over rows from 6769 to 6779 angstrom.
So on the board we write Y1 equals 69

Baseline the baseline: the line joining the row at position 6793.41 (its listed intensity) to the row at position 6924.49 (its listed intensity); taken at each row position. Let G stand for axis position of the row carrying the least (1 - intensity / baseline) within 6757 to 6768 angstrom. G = 6766.87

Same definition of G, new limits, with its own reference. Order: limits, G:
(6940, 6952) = 6940.45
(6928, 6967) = 6940.45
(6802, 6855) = 6824.77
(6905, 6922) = 6905.39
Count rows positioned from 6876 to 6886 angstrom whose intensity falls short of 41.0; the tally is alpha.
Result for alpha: 5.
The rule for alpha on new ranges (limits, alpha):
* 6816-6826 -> 3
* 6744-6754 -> 3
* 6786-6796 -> 3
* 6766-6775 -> 3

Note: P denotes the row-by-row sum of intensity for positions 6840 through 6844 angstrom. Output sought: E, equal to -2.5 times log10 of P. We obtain -5.2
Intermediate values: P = 120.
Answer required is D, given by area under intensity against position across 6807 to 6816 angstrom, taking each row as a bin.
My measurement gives 365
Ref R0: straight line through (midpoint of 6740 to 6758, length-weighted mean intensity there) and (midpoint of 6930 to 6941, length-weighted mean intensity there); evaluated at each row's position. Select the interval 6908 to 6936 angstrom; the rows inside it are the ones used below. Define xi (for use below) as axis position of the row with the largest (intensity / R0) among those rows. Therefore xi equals 6924.49 angstrom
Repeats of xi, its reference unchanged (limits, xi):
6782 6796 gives 6782.47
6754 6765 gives 6763.76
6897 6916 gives 6905.39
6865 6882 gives 6868.91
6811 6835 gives 6824.77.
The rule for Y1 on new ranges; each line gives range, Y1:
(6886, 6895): 77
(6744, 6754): 90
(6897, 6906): 52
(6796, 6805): 44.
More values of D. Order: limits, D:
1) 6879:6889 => 405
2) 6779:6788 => 374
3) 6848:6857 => 371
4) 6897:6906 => 371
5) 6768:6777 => 365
